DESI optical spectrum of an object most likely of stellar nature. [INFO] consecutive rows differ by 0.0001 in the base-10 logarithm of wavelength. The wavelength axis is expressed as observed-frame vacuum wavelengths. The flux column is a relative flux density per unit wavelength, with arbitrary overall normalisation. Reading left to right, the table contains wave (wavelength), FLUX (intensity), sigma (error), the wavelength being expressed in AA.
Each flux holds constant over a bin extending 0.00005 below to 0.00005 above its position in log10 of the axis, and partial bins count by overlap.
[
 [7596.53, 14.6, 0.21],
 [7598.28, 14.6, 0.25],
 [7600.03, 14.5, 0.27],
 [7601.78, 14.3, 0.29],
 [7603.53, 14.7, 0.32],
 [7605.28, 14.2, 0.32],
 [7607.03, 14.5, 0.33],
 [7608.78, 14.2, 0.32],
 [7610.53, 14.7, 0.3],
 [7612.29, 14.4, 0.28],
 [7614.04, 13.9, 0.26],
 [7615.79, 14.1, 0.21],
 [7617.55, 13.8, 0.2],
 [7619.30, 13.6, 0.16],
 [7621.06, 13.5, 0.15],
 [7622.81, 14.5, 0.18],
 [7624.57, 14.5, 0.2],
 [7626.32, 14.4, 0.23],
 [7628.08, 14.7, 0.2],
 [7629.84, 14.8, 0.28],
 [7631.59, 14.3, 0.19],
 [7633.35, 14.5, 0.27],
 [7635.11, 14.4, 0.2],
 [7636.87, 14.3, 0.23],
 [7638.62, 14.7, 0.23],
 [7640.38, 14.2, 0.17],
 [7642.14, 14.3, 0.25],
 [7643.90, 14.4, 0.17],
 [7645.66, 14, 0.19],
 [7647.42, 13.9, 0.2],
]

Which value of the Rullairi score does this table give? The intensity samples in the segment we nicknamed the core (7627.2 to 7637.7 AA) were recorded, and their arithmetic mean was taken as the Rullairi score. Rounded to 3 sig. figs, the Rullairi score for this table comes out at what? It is 14.5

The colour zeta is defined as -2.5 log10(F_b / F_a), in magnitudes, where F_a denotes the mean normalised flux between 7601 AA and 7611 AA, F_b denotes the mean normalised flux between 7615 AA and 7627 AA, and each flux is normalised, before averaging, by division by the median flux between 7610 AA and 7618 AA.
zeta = 0.029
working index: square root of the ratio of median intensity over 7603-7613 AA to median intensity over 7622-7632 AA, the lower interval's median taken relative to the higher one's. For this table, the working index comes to 1.00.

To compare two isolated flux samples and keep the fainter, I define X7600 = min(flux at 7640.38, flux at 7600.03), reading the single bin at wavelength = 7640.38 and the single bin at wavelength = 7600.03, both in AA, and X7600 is 14.20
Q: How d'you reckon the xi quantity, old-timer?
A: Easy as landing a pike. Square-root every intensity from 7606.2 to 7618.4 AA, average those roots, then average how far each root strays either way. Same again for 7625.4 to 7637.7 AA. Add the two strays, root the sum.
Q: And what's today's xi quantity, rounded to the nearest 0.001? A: 0.234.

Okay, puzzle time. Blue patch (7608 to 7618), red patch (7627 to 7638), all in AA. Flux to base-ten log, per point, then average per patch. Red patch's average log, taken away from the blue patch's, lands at -0.010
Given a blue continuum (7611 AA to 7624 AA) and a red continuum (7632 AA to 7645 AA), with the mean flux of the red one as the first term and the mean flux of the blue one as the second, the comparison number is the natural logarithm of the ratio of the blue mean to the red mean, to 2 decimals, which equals -0.03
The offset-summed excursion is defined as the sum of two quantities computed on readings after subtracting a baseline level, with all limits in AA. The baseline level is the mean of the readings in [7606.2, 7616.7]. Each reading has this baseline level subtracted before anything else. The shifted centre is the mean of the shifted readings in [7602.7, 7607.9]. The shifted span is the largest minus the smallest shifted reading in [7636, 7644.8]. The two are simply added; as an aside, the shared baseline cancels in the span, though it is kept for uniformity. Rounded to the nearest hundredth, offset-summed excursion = 0.67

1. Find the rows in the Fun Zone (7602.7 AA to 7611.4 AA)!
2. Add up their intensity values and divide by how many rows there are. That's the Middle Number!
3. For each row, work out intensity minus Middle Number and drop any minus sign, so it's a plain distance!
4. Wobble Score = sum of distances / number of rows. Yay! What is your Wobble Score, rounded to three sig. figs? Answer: 0.208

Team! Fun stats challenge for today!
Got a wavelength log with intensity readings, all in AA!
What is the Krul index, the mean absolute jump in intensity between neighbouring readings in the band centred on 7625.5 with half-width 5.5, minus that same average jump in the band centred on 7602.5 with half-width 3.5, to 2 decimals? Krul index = -0.07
